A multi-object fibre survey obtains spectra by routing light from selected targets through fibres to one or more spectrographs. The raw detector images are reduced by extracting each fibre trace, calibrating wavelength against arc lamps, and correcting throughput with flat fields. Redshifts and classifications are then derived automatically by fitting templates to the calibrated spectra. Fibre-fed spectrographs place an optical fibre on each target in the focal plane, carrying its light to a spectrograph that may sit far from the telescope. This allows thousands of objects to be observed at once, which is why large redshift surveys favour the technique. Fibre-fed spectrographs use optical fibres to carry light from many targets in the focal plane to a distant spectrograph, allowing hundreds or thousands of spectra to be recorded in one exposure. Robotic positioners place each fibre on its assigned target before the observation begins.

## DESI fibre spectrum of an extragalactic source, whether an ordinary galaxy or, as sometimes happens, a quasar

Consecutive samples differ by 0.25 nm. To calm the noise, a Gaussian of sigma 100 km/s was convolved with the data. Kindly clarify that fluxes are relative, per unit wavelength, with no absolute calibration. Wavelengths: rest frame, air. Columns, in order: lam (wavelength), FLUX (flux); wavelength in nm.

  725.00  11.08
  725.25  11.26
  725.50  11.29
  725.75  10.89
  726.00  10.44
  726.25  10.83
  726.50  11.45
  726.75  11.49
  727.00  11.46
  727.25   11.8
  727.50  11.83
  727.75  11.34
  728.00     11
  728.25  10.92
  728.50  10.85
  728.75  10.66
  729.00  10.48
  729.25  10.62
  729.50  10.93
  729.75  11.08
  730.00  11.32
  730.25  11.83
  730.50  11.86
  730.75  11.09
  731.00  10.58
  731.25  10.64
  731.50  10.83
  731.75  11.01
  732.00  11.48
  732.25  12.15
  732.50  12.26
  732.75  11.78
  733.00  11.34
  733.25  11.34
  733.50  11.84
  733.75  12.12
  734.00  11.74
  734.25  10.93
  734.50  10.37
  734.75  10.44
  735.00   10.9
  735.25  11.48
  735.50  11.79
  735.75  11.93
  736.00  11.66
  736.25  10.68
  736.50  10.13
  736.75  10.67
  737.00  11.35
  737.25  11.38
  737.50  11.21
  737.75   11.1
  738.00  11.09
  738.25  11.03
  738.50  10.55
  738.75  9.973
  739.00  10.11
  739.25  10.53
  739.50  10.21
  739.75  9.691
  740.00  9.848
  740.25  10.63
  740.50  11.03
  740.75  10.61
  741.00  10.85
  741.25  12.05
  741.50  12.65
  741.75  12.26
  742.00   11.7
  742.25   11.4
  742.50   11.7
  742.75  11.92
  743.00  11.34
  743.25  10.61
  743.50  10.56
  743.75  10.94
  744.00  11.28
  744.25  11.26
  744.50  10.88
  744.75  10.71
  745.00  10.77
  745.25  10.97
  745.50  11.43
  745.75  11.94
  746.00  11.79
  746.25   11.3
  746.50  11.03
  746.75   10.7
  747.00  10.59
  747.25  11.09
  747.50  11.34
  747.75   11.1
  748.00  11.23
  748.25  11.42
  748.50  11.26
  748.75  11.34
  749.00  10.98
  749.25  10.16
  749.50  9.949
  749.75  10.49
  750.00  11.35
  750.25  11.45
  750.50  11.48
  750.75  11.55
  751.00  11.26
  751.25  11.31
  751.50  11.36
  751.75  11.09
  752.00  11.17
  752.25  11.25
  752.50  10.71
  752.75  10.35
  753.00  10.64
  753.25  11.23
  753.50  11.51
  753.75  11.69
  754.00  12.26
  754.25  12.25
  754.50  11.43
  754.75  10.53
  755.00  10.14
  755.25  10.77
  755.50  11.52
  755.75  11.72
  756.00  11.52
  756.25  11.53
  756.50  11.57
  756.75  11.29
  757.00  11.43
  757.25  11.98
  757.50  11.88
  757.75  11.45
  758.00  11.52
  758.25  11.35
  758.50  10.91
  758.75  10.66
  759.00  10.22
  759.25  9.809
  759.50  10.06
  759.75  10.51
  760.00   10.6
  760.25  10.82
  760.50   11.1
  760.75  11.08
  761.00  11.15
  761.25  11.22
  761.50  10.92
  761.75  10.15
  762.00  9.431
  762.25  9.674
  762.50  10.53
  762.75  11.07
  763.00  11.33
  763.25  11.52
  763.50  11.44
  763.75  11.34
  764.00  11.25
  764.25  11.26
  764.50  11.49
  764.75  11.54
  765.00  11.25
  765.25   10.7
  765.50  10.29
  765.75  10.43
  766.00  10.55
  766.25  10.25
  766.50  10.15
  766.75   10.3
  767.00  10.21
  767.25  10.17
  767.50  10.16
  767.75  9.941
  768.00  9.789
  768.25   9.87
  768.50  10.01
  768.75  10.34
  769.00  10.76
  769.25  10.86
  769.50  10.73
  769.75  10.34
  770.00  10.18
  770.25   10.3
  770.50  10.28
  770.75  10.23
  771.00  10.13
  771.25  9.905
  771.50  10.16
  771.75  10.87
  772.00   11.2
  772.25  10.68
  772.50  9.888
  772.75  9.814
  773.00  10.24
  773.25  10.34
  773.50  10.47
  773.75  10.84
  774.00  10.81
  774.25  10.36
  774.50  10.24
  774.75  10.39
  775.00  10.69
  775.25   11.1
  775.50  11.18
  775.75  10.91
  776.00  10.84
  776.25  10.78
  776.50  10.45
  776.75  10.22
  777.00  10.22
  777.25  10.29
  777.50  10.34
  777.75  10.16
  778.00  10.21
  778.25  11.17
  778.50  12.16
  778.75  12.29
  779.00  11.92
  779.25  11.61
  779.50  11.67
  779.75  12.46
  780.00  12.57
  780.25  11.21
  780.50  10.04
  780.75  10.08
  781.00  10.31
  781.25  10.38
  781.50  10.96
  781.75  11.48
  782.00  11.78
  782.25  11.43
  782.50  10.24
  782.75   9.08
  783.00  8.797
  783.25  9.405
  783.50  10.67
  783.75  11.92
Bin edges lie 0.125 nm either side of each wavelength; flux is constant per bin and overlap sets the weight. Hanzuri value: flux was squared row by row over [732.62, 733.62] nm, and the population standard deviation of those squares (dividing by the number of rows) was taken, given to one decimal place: 5.5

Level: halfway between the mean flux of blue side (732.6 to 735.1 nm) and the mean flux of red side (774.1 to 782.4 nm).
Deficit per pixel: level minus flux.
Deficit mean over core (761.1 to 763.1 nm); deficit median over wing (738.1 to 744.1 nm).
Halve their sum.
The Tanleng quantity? 0.4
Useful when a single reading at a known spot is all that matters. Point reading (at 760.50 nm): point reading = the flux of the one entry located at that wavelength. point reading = 11.1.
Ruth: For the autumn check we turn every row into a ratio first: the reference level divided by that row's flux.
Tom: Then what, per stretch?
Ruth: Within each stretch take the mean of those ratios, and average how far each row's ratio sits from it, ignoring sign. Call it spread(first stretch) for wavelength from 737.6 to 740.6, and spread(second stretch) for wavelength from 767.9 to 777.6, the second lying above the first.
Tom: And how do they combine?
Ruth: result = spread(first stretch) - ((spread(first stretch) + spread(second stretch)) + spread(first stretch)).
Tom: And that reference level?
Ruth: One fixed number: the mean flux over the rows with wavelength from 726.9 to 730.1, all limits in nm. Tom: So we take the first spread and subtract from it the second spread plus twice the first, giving -0.076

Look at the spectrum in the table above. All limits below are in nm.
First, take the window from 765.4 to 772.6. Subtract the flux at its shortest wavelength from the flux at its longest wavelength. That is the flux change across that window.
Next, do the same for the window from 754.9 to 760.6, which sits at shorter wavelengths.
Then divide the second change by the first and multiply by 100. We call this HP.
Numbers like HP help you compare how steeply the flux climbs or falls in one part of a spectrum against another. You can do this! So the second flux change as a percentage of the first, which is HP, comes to -239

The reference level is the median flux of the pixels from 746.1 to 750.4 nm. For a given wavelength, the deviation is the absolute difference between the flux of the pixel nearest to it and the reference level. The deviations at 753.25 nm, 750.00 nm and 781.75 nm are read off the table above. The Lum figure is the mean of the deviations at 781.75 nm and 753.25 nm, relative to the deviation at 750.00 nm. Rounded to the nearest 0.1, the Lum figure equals 1.0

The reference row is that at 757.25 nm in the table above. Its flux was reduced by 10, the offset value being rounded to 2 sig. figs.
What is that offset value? 2.0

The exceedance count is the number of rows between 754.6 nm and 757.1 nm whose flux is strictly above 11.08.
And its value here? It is 7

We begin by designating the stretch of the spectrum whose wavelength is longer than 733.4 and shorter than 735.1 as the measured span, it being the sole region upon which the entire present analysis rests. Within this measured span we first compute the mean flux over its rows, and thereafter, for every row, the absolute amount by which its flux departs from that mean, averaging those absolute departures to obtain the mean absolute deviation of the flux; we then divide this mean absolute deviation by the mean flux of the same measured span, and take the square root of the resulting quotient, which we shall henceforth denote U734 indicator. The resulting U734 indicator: 0.233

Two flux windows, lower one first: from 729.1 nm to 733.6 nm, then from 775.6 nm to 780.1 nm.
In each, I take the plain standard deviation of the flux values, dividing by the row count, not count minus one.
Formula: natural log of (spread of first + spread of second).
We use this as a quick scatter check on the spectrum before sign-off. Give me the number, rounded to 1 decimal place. 0.3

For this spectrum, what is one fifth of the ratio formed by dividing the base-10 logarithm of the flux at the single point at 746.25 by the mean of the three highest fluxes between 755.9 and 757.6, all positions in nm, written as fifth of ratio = 0.0178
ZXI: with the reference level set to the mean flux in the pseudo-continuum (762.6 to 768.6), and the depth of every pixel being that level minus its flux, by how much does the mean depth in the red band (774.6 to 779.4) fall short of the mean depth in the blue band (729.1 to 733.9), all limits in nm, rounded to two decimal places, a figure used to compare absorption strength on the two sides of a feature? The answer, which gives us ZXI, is -0.48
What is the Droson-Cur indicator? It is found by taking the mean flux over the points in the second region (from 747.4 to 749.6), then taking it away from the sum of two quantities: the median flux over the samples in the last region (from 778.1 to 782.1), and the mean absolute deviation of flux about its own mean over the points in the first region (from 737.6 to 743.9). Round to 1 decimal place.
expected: 1.2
